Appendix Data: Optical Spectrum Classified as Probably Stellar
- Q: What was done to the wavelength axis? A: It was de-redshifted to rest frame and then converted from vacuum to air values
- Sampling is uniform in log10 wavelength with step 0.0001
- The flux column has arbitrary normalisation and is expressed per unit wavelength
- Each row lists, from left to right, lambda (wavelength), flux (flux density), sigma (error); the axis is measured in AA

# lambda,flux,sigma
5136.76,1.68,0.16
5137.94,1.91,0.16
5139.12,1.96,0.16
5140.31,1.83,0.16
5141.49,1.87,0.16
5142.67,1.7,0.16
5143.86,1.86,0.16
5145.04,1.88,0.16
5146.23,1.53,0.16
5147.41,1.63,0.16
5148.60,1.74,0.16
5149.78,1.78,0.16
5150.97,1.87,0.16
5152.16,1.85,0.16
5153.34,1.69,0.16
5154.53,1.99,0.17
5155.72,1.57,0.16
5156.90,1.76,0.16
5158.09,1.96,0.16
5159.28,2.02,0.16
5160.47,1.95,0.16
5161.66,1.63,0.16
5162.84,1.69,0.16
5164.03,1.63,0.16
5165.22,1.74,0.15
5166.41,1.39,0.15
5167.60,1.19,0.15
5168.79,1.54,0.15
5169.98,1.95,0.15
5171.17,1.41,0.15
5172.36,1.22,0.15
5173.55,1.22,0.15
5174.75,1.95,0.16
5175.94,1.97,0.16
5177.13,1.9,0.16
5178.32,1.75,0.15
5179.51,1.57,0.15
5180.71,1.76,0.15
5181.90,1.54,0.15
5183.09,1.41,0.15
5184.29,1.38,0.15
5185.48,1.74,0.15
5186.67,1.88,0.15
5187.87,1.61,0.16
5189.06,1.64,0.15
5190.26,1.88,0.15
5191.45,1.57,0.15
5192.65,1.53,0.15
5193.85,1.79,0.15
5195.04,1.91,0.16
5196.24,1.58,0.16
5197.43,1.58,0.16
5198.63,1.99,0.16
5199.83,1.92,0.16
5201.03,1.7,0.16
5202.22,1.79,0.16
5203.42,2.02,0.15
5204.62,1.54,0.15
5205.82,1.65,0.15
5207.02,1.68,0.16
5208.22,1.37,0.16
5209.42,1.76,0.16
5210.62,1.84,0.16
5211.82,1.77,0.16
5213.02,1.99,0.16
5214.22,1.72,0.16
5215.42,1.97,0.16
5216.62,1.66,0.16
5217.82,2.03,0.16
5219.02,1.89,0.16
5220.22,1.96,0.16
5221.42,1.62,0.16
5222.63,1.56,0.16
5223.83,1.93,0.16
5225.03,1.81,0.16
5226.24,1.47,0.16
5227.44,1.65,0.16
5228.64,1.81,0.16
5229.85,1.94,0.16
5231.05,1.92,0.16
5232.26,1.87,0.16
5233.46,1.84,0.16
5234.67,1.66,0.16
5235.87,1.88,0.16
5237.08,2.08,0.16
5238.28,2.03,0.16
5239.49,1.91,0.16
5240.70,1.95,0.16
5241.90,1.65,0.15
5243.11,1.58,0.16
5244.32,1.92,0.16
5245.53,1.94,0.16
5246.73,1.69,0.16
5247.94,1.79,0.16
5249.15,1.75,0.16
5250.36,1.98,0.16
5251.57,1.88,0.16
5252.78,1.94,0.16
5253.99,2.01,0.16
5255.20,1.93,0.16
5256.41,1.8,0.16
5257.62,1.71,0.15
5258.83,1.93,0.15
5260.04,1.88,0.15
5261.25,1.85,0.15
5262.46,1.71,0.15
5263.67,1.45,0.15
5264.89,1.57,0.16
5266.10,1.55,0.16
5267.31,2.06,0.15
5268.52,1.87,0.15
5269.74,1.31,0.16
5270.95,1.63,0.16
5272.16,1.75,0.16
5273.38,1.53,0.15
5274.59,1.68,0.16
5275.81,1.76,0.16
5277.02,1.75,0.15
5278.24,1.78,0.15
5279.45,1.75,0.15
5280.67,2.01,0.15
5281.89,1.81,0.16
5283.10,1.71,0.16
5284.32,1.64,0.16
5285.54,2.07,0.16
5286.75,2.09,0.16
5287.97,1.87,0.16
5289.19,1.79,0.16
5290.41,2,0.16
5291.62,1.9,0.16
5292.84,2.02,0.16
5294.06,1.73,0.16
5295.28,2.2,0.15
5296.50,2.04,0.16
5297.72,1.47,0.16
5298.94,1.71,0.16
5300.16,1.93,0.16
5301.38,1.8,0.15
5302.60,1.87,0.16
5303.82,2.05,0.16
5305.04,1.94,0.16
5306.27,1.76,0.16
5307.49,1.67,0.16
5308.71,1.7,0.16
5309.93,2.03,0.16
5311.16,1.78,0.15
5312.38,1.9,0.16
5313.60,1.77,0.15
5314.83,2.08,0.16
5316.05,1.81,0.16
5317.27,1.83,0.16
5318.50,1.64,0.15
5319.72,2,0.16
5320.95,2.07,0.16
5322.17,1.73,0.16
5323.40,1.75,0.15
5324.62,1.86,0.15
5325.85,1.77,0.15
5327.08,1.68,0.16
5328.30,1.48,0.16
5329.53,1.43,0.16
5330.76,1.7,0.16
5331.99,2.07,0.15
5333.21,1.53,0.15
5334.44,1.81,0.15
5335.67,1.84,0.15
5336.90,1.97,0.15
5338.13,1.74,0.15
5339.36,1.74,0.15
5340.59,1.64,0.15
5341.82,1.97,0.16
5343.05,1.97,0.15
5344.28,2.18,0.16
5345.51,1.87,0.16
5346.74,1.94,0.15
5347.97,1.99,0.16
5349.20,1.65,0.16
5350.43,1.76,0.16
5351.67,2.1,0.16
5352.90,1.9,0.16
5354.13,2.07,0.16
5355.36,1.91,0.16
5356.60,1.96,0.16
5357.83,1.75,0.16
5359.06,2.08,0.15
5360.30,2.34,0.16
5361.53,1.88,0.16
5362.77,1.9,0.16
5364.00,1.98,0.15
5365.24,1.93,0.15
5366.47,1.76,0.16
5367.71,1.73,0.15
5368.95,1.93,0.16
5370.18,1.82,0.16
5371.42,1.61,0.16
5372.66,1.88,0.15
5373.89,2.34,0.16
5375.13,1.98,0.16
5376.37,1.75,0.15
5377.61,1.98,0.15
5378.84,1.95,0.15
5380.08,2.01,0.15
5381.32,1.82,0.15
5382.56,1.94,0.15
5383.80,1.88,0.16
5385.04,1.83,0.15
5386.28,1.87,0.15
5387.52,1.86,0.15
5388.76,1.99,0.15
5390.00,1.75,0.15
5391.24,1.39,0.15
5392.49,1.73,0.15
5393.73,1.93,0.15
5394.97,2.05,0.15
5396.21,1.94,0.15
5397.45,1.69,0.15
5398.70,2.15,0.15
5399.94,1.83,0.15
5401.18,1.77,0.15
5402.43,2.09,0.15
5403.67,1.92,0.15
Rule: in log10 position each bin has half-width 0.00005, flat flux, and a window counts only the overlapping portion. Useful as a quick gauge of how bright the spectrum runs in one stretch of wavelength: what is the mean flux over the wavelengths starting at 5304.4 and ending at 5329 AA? 1.81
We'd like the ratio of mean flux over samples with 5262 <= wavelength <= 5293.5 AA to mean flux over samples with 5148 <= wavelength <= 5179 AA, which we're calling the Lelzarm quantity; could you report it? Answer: 1.04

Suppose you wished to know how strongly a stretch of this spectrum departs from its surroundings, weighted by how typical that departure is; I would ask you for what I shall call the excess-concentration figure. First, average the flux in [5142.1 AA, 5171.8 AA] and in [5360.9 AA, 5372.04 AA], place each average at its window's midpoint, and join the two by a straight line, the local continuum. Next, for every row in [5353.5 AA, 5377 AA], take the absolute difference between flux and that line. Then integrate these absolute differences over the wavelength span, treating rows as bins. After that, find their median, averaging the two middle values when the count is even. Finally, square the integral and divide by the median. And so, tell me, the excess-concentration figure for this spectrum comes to 139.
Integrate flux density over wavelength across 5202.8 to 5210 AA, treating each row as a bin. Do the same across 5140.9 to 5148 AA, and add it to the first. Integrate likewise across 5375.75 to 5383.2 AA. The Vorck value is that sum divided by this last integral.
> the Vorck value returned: 1.72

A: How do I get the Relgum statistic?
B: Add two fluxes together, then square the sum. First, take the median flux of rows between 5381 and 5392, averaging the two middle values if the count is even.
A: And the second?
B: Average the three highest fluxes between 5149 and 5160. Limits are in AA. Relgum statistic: 14.8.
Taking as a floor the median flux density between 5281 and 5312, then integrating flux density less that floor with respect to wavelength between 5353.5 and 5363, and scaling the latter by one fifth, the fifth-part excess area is 0.23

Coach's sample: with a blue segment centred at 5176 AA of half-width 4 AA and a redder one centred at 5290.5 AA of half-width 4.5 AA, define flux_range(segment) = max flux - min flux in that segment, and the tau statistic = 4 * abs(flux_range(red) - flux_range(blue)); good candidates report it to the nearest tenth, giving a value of 1.6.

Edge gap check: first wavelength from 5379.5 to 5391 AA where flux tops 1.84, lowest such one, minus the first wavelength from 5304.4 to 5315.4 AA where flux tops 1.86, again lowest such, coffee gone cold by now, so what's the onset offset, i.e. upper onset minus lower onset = 75.0 AA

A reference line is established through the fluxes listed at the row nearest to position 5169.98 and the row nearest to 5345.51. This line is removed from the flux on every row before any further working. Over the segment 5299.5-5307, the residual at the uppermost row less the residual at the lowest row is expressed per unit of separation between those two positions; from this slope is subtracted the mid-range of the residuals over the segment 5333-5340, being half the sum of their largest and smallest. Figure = 0.10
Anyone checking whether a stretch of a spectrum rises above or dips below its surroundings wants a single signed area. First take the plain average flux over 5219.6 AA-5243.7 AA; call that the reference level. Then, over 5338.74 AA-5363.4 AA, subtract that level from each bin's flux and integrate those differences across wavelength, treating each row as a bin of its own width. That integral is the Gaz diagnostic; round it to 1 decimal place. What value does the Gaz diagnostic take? 3.1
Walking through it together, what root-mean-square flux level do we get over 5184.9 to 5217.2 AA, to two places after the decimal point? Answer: 1.75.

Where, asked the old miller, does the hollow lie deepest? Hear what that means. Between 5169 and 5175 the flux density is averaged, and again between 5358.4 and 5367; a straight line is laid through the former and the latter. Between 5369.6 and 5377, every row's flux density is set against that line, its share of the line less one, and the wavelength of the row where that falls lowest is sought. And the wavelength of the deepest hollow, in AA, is 5371.42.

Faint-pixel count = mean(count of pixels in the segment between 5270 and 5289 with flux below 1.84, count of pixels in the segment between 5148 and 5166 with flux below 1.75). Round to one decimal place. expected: 9.0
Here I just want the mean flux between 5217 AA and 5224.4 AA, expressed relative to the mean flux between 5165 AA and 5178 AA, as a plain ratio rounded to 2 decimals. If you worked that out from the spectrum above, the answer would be 1.15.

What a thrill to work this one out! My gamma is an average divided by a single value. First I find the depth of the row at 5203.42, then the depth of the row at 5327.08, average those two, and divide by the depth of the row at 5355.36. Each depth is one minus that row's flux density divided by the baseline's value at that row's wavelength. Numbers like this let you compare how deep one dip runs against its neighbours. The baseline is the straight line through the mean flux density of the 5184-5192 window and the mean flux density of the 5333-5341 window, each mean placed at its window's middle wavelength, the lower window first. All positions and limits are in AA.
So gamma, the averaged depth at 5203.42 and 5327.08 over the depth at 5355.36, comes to 1.0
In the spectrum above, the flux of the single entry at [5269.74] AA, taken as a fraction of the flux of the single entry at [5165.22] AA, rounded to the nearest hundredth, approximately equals 0.75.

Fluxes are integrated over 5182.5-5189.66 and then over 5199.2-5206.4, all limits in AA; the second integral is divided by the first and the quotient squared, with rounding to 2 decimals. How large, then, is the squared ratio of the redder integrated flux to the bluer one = 1.22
